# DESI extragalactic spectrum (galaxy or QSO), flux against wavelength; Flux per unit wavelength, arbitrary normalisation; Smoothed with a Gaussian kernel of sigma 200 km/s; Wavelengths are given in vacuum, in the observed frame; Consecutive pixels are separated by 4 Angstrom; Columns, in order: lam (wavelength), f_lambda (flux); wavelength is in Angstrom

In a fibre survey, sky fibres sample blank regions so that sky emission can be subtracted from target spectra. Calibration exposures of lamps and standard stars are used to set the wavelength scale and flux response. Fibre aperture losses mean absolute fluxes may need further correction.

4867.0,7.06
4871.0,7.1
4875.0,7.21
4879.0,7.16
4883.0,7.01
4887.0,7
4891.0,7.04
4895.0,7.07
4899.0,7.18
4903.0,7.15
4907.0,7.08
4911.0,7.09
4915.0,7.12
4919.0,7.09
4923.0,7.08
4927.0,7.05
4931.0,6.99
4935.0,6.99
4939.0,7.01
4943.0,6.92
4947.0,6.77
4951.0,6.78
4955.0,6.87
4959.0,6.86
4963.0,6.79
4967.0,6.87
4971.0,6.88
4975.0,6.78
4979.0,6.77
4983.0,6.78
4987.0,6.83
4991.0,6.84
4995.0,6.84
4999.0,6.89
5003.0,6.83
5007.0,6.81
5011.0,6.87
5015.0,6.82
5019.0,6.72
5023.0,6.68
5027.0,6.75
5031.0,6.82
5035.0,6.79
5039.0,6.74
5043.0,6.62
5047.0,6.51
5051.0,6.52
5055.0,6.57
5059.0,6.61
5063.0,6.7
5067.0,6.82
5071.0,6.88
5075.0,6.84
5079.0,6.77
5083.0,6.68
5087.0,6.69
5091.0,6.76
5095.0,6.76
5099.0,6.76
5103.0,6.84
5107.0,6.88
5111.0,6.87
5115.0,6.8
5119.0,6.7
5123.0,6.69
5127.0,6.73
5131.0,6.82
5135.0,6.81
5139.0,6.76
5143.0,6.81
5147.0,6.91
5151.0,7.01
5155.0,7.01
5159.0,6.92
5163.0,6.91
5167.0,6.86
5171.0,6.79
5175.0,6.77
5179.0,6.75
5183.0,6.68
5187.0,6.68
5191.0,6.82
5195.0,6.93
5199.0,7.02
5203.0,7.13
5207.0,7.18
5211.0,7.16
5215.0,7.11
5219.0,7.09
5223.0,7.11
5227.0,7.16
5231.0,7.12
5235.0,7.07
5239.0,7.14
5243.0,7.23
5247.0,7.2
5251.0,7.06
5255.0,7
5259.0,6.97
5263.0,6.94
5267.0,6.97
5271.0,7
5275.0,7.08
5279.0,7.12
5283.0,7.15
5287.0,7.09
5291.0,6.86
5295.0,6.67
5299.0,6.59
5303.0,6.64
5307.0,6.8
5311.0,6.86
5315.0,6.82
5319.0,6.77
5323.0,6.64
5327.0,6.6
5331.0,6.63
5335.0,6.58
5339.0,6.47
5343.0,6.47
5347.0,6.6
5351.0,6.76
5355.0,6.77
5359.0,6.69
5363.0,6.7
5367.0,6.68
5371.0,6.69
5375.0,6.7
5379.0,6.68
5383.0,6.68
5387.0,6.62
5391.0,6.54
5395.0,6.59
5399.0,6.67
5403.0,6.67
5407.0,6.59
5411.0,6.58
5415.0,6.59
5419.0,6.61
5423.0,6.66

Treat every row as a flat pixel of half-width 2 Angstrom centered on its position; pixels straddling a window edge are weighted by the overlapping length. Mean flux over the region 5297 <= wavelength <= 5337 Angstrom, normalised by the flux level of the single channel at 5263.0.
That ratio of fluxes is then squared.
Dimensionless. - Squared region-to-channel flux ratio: 0.93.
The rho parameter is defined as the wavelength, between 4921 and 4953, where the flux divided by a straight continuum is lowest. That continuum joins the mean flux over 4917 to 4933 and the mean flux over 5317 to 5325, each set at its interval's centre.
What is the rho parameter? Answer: 4947.0 Angstrom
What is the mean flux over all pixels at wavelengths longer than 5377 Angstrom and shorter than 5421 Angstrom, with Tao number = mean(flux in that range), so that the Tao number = 6.62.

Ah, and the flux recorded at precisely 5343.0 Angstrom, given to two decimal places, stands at 6.47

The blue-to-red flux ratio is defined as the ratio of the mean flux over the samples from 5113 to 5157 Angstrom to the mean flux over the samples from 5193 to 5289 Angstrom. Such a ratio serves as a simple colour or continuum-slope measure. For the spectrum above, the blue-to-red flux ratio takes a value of 0.96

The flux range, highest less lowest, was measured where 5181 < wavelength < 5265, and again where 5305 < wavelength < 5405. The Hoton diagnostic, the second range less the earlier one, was -0.16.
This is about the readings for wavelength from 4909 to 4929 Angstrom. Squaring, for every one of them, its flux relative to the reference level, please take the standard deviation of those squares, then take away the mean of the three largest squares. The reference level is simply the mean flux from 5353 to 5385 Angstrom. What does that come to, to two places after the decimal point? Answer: -0.14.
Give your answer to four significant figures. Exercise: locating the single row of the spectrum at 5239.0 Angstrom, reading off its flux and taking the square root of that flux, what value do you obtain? 2.672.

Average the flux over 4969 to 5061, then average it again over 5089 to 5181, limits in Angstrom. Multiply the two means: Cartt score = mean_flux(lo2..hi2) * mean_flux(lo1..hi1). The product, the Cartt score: 46.1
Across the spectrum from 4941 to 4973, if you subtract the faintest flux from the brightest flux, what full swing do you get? 0.15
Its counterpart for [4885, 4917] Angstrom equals 0.18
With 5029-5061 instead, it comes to 0.31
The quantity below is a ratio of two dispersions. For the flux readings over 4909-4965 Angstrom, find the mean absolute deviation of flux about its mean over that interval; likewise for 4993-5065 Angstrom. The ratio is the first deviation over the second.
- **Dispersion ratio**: 1.10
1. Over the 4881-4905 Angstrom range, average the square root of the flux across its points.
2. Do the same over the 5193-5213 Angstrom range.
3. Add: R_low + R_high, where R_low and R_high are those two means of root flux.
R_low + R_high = 5.32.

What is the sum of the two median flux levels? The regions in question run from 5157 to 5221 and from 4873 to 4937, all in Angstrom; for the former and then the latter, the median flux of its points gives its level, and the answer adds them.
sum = 14.0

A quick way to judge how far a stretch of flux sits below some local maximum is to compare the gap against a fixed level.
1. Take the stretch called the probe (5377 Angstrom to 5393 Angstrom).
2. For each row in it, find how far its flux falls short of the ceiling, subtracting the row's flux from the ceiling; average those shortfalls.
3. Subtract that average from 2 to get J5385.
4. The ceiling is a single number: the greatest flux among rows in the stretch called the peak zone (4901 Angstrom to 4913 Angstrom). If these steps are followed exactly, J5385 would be 1.48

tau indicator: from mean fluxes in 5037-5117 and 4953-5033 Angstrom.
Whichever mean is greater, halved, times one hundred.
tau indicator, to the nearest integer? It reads 341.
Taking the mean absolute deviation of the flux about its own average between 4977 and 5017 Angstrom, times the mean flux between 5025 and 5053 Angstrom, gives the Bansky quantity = 0.18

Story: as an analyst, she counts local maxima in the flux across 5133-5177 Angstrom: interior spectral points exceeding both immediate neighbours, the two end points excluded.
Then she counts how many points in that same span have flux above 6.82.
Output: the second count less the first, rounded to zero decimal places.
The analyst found 6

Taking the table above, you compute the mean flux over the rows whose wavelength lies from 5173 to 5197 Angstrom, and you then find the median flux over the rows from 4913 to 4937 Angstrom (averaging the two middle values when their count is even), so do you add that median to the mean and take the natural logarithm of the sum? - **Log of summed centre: 2.63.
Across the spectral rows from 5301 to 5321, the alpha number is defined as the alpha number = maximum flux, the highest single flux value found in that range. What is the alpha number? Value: 6.86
